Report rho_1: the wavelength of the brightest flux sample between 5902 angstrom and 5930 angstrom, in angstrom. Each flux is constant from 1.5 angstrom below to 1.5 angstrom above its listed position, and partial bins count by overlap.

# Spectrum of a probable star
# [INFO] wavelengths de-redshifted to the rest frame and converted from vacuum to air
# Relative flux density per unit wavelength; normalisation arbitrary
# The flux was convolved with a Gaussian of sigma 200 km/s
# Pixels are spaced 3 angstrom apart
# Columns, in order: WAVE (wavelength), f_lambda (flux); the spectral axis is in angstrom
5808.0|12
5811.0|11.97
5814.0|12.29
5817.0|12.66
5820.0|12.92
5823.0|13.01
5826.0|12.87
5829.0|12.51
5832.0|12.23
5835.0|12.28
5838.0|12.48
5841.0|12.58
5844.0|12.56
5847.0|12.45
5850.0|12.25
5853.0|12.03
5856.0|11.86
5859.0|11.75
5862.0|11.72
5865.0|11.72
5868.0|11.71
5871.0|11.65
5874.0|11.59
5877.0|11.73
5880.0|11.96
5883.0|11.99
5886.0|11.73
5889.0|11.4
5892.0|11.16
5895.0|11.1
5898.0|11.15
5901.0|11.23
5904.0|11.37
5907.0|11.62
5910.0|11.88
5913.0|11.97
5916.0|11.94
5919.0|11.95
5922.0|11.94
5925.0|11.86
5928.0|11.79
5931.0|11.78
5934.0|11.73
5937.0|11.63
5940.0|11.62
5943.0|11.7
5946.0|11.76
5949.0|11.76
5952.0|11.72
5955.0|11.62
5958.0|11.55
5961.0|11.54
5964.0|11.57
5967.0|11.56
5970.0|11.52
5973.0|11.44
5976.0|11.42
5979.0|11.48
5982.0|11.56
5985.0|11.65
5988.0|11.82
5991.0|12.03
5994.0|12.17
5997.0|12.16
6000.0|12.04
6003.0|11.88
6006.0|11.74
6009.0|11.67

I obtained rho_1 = 5913.0 angstrom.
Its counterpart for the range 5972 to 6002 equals 5994.0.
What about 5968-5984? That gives 5982.0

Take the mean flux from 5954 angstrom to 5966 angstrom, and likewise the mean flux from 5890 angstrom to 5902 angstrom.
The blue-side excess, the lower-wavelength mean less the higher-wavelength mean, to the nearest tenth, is -0.4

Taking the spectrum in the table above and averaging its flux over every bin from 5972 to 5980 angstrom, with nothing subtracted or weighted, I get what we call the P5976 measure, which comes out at 11.4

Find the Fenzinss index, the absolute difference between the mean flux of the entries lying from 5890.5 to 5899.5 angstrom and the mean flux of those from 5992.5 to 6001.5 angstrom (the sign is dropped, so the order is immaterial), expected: 1.0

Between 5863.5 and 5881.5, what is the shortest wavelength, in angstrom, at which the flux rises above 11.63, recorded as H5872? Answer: 5865.0 angstrom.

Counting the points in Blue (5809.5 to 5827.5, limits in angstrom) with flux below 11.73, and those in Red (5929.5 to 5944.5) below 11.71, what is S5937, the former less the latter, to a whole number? -3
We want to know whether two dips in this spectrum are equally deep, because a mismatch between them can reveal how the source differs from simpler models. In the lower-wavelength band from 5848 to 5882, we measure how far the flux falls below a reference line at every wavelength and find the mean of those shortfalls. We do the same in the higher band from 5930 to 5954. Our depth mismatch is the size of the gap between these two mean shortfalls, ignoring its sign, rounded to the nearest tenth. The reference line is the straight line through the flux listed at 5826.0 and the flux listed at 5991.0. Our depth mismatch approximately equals 0.3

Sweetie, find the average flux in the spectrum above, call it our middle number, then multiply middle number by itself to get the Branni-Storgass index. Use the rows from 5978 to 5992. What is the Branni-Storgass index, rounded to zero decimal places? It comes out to 137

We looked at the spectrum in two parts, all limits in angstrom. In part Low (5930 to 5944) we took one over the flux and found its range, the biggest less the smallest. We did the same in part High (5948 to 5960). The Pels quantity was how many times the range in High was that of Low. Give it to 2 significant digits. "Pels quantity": 1.3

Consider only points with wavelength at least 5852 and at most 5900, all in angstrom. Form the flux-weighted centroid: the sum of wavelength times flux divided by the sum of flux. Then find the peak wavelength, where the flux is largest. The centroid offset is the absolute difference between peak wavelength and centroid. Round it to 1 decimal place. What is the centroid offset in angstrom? 22.3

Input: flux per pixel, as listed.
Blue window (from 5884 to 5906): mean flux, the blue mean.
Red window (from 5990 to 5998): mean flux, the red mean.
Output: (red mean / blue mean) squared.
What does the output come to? 1.15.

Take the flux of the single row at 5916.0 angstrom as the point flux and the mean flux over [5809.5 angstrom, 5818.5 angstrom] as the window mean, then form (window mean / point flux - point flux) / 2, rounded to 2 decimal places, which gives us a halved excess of -5.45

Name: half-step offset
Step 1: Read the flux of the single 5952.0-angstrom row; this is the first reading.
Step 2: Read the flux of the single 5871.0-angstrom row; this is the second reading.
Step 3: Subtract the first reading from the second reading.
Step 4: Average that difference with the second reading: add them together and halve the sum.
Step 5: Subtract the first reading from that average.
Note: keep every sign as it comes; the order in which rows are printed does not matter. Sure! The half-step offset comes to -5.93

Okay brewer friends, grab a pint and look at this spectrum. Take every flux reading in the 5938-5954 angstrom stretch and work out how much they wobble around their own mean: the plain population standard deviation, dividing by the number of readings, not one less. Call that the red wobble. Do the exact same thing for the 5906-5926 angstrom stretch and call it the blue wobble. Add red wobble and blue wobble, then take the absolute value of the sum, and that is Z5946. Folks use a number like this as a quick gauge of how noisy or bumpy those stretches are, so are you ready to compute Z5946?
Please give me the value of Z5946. 0.164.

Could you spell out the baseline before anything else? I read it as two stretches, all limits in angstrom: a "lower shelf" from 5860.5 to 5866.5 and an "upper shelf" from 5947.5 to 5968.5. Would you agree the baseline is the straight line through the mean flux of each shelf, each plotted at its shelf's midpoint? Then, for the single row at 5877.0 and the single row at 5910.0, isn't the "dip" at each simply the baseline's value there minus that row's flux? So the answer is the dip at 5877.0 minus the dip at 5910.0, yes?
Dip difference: 0.19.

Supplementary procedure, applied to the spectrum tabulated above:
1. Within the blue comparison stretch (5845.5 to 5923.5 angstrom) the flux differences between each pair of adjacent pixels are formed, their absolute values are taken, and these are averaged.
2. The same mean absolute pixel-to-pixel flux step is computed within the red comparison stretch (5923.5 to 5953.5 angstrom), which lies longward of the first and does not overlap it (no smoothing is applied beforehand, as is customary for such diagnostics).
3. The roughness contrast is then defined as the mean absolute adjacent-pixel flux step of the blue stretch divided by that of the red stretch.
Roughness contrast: 2.6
